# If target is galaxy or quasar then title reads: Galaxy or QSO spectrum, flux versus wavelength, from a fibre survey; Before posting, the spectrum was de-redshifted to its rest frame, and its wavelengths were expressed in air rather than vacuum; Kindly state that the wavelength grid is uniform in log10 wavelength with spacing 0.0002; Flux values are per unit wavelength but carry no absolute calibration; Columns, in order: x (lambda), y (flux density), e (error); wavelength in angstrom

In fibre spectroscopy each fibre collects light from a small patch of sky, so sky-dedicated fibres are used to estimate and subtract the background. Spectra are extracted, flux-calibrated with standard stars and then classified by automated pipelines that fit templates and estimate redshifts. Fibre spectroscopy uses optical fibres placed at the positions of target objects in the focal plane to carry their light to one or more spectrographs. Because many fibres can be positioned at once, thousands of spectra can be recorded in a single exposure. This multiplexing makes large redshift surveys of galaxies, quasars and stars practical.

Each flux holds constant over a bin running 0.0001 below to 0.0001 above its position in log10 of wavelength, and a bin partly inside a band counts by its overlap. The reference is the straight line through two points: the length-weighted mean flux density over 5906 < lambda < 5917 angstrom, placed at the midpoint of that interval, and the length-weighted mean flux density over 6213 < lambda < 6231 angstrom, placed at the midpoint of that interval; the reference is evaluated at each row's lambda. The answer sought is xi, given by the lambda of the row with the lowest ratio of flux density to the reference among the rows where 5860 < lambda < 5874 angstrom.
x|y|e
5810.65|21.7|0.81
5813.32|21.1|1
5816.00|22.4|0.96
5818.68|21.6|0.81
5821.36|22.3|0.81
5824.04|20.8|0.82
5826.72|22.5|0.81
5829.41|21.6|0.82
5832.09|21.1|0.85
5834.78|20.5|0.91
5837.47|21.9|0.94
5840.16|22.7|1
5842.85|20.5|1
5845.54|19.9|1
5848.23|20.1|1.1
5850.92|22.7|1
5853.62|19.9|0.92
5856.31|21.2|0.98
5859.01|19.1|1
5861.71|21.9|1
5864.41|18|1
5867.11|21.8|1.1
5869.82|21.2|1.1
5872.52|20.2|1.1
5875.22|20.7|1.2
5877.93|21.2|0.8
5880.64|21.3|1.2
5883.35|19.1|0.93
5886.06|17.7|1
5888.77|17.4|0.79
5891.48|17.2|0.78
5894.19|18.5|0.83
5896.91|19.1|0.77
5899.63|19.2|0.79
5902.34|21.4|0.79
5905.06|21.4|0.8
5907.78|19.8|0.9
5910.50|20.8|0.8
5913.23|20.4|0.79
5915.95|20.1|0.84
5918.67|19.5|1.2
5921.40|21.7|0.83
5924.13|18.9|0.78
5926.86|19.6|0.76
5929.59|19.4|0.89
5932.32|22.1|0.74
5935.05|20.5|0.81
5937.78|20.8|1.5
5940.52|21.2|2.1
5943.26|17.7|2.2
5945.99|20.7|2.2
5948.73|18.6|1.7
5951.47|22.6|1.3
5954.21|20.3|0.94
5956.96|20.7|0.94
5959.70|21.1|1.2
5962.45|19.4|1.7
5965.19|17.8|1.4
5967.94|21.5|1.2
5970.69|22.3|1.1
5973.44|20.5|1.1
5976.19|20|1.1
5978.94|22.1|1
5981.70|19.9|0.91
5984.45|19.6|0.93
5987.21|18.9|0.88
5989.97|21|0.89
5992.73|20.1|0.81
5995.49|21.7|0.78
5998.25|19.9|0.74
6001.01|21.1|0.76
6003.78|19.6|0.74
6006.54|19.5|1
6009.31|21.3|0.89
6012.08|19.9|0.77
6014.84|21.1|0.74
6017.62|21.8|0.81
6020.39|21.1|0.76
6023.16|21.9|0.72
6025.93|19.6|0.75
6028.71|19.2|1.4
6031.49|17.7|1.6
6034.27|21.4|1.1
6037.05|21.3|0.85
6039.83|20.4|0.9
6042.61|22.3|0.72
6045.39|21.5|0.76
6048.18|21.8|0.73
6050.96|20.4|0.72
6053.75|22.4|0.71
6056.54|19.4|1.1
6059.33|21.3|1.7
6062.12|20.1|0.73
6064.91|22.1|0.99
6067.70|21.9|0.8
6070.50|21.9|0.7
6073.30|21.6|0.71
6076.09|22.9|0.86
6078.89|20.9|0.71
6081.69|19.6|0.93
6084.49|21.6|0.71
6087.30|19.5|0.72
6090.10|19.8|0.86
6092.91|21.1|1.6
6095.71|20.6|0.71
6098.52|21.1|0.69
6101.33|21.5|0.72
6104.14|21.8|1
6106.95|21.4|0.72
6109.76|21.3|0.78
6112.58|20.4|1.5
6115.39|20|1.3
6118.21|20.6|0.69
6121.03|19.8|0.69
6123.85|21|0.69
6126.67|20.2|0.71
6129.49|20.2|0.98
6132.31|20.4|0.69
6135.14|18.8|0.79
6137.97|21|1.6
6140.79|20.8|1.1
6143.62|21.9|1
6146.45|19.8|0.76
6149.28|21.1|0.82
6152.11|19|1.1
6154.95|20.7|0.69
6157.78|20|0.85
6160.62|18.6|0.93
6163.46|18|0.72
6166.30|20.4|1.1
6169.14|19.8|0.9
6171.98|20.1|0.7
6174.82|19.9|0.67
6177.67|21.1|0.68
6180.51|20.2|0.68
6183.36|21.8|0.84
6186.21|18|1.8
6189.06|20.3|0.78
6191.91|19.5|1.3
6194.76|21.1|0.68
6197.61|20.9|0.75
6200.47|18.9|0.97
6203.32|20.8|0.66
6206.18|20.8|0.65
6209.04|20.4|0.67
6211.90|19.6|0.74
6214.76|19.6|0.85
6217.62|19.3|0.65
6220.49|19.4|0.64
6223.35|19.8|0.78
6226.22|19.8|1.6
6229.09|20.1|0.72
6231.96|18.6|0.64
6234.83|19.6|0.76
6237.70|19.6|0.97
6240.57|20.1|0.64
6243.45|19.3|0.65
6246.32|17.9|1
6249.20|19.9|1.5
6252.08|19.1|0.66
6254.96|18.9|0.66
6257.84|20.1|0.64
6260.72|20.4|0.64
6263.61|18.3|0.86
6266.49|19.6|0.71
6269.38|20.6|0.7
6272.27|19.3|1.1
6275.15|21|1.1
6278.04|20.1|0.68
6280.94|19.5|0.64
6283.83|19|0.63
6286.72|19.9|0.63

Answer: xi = 5864.41 angstrom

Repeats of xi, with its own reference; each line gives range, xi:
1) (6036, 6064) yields 6056.54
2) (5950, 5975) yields 5965.19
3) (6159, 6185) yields 6163.46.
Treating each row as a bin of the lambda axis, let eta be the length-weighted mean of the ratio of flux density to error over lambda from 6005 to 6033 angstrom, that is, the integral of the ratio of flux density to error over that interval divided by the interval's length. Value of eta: 23.4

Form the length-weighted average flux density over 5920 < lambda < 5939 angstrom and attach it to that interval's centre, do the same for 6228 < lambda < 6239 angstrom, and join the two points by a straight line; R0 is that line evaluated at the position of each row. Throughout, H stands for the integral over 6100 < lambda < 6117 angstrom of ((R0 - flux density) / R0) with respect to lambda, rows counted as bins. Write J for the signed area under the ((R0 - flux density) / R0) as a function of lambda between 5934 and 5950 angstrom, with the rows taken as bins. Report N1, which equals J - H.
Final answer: 1.4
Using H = -1.03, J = 0.4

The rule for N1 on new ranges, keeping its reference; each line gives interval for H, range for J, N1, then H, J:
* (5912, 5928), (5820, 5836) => -0.9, 0.33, -0.6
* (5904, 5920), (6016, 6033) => -0.2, 0.13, -0.1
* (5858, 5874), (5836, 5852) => -0.6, 0.18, -0.4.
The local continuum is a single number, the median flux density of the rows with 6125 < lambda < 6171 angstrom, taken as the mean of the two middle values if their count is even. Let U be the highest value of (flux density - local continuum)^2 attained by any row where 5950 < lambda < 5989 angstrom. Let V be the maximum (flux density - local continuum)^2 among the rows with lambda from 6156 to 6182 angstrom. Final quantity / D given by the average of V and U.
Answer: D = 5.3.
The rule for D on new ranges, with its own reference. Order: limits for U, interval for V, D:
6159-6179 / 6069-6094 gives 6.1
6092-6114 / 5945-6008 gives 4.2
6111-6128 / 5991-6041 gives 3.4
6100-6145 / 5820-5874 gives 4.6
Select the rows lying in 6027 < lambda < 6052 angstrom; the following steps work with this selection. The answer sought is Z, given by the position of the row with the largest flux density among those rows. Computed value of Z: 6042.61 angstrom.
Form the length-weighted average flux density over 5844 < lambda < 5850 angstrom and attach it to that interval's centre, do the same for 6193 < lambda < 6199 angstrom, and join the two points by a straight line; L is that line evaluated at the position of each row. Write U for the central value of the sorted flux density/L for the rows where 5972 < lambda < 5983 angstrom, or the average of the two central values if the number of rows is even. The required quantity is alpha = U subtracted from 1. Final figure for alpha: 0.012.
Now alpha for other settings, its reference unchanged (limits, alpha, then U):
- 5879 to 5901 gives 0.075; 0.92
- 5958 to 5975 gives -0.016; 1.02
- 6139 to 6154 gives 0.001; 1.00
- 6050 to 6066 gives -0.010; 1.01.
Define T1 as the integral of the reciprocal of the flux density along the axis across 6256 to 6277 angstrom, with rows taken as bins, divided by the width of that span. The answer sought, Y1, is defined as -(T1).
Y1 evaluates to -0.0504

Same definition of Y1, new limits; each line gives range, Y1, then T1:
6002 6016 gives -0.0494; 0.0494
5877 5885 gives -0.0492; 0.0492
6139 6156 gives -0.0488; 0.0488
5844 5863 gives -0.0485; 0.0485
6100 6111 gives -0.0465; 0.0465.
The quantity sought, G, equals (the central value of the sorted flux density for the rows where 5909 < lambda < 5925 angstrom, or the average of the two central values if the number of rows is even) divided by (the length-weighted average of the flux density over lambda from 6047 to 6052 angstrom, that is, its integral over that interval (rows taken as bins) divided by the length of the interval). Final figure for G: 0.96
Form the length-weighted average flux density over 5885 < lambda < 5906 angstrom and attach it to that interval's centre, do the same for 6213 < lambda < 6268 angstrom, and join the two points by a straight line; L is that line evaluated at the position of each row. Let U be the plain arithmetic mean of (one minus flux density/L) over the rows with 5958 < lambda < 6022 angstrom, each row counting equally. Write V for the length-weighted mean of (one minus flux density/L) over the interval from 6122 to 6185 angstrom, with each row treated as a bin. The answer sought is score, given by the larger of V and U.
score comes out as -0.05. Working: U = -0.073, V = -0.05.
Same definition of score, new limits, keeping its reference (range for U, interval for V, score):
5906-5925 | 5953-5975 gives -0.06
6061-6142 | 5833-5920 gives -0.07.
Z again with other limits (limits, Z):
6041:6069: 6053.75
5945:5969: 5951.47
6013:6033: 6023.16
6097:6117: 6104.14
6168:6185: 6183.36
